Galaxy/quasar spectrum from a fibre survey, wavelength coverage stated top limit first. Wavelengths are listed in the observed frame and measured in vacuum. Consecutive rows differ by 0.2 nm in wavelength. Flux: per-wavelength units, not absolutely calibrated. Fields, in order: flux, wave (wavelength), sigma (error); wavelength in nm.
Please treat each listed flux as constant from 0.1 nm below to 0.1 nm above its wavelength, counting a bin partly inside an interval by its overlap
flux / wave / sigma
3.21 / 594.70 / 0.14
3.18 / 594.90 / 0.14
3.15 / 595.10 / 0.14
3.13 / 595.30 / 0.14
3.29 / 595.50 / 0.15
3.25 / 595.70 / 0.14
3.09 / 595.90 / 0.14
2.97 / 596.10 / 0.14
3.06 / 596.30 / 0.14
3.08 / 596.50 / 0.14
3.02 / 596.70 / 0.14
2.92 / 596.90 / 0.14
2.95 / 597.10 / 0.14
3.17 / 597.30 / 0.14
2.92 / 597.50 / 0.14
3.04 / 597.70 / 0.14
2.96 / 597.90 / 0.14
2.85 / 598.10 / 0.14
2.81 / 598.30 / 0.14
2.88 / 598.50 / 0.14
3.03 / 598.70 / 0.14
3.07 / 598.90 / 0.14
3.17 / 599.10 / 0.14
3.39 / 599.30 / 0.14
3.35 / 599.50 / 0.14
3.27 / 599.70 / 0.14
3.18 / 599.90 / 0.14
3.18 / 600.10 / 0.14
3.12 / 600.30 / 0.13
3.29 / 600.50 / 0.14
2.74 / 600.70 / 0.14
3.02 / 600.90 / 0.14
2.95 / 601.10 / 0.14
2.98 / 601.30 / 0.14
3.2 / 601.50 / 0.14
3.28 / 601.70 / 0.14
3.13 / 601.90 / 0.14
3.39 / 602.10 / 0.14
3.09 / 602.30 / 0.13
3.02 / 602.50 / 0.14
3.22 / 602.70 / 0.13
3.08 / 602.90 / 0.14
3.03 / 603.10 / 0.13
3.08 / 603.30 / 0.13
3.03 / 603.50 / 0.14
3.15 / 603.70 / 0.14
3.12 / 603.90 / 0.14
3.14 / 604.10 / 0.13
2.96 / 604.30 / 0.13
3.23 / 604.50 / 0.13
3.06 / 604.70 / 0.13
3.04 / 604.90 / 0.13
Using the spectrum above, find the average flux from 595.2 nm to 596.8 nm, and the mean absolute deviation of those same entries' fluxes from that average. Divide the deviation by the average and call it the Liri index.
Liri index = 0.027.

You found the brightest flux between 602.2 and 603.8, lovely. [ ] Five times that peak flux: 16.1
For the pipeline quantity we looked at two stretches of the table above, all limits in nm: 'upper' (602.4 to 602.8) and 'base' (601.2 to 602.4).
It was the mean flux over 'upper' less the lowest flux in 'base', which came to 0.14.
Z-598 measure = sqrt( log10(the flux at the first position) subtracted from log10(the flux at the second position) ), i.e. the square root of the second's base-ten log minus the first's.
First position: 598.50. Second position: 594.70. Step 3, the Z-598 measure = 0.22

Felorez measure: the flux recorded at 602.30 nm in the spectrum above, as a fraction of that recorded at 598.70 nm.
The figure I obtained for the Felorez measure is 1.02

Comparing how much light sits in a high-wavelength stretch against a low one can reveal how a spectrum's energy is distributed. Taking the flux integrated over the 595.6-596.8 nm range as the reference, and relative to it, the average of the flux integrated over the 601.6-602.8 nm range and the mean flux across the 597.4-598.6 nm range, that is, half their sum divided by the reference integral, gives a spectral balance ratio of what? 0.91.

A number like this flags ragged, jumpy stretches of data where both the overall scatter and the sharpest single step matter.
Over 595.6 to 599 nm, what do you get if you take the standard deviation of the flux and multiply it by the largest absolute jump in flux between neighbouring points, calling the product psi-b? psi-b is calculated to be 0.028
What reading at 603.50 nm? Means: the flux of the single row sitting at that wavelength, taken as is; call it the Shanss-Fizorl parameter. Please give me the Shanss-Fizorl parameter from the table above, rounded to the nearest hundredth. 3.03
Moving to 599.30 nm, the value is 3.39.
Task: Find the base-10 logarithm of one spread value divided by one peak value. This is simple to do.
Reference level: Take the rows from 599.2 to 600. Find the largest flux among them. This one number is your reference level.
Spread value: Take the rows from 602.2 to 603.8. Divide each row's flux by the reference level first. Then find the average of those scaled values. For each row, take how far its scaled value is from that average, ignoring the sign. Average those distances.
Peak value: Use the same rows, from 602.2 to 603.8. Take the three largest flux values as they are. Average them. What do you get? -2.34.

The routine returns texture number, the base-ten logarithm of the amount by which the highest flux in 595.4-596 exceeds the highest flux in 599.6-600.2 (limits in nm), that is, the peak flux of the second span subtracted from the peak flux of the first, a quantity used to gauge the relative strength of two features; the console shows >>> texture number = -1.7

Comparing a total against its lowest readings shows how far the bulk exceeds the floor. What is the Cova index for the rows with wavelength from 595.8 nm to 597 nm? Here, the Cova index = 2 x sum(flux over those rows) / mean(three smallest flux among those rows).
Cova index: 12.2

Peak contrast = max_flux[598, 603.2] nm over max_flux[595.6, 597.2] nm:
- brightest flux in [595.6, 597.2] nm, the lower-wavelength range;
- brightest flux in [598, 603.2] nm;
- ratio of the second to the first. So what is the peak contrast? 1.04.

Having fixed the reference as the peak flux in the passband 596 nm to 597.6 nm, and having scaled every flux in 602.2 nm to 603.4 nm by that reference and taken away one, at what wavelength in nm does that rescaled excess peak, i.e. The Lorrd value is 602.70 nm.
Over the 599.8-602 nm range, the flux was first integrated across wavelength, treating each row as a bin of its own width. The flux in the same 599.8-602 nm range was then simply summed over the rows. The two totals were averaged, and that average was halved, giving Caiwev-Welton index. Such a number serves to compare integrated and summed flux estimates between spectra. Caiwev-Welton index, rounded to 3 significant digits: 10.2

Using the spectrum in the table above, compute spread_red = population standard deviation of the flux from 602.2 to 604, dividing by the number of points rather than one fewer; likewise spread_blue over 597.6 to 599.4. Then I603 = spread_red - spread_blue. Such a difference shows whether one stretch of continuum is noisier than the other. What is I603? -0.11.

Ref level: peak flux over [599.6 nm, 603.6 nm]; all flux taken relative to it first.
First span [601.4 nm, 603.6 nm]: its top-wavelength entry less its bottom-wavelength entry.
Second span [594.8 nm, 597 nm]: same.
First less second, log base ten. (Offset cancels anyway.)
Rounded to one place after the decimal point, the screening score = -1.0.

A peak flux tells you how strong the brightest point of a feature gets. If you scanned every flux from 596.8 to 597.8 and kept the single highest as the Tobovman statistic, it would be 3.17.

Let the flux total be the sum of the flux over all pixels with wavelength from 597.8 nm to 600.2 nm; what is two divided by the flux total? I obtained 0.054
